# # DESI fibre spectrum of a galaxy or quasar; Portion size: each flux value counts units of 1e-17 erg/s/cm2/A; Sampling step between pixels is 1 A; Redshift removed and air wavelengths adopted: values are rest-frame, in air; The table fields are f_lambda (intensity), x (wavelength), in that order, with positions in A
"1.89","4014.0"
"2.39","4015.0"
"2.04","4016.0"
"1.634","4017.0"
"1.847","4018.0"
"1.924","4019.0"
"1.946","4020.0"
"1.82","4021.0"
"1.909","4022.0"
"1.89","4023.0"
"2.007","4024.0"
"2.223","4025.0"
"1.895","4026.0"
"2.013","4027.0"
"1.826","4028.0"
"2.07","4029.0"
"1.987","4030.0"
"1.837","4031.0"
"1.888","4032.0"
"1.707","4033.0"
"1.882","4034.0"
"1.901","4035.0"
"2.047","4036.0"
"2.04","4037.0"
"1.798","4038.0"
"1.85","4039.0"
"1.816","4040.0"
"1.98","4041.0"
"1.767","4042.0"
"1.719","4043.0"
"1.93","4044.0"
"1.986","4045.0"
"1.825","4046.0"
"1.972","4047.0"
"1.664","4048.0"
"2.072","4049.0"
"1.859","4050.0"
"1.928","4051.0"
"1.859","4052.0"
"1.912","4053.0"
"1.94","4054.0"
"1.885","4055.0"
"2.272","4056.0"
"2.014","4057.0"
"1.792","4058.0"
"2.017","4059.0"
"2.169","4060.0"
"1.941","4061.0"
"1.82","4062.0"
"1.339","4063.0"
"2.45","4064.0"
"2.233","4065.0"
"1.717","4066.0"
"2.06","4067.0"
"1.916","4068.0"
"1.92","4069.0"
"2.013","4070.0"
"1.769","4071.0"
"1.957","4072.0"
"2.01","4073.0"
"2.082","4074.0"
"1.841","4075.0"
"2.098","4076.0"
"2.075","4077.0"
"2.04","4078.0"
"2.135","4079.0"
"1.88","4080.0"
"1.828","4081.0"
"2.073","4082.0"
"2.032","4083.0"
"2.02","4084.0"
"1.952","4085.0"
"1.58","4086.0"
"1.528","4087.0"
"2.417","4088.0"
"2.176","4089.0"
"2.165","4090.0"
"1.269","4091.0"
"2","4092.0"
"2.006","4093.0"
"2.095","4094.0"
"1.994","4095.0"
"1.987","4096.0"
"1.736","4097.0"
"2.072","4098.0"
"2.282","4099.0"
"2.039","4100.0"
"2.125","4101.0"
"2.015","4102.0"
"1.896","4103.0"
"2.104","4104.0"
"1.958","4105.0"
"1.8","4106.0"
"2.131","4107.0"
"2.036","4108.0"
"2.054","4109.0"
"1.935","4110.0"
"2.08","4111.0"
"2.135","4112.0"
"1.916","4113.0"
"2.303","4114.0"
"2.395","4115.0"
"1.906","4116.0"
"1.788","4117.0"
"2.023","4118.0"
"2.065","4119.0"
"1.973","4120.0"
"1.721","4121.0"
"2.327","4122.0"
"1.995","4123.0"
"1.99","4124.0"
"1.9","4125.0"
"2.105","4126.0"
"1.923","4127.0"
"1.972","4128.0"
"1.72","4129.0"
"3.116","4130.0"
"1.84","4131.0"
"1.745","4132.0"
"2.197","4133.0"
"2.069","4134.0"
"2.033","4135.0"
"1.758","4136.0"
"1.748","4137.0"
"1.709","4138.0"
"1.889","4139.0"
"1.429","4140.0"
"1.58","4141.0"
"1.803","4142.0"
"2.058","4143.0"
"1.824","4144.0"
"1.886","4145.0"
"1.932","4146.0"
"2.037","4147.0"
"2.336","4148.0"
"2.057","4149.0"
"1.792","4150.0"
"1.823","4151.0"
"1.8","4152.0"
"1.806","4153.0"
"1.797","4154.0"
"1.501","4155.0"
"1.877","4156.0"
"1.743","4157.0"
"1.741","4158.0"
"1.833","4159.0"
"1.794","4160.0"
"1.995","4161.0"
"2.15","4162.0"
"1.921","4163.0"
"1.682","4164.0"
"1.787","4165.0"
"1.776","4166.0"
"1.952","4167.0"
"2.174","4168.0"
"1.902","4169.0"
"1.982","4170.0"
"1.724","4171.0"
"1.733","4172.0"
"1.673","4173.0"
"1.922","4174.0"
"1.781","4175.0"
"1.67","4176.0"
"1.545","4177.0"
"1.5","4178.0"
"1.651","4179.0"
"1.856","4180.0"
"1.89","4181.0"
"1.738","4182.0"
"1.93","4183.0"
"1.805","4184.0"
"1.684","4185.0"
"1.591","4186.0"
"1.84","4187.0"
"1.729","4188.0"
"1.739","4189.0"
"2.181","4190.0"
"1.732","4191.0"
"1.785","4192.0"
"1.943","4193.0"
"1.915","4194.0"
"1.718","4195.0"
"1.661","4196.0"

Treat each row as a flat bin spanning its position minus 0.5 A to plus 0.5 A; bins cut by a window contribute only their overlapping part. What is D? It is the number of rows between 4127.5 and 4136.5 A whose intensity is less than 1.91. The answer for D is 4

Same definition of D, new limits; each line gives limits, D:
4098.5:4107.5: 2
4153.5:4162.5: 7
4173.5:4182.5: 8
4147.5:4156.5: 7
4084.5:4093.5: 3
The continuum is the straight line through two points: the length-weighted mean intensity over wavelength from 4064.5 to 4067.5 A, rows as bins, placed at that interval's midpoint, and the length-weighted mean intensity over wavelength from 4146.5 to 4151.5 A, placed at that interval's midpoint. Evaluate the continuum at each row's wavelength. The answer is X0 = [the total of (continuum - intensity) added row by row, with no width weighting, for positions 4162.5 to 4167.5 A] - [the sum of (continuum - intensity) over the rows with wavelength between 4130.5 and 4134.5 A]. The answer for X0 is 0.75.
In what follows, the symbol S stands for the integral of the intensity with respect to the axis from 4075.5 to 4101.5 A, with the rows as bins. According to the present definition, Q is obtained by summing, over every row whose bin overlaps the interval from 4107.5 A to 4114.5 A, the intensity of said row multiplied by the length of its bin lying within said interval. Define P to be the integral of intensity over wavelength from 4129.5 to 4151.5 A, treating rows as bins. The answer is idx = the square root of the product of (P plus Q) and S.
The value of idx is 54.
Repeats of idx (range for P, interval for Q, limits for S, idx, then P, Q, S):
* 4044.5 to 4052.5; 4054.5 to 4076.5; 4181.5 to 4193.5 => 36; 15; 43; 22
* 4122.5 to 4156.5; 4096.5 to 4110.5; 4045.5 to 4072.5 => 70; 65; 28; 52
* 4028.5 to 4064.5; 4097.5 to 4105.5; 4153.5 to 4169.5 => 50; 69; 16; 30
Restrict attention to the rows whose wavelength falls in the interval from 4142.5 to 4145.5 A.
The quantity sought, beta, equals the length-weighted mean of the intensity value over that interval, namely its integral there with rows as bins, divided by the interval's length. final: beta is 1.92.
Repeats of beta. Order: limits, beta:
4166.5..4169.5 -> 2.01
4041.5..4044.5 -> 1.81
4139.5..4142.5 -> 1.60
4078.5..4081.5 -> 1.95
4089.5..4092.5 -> 1.81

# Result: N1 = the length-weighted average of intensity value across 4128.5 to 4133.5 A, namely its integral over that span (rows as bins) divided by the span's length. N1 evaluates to 2.12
